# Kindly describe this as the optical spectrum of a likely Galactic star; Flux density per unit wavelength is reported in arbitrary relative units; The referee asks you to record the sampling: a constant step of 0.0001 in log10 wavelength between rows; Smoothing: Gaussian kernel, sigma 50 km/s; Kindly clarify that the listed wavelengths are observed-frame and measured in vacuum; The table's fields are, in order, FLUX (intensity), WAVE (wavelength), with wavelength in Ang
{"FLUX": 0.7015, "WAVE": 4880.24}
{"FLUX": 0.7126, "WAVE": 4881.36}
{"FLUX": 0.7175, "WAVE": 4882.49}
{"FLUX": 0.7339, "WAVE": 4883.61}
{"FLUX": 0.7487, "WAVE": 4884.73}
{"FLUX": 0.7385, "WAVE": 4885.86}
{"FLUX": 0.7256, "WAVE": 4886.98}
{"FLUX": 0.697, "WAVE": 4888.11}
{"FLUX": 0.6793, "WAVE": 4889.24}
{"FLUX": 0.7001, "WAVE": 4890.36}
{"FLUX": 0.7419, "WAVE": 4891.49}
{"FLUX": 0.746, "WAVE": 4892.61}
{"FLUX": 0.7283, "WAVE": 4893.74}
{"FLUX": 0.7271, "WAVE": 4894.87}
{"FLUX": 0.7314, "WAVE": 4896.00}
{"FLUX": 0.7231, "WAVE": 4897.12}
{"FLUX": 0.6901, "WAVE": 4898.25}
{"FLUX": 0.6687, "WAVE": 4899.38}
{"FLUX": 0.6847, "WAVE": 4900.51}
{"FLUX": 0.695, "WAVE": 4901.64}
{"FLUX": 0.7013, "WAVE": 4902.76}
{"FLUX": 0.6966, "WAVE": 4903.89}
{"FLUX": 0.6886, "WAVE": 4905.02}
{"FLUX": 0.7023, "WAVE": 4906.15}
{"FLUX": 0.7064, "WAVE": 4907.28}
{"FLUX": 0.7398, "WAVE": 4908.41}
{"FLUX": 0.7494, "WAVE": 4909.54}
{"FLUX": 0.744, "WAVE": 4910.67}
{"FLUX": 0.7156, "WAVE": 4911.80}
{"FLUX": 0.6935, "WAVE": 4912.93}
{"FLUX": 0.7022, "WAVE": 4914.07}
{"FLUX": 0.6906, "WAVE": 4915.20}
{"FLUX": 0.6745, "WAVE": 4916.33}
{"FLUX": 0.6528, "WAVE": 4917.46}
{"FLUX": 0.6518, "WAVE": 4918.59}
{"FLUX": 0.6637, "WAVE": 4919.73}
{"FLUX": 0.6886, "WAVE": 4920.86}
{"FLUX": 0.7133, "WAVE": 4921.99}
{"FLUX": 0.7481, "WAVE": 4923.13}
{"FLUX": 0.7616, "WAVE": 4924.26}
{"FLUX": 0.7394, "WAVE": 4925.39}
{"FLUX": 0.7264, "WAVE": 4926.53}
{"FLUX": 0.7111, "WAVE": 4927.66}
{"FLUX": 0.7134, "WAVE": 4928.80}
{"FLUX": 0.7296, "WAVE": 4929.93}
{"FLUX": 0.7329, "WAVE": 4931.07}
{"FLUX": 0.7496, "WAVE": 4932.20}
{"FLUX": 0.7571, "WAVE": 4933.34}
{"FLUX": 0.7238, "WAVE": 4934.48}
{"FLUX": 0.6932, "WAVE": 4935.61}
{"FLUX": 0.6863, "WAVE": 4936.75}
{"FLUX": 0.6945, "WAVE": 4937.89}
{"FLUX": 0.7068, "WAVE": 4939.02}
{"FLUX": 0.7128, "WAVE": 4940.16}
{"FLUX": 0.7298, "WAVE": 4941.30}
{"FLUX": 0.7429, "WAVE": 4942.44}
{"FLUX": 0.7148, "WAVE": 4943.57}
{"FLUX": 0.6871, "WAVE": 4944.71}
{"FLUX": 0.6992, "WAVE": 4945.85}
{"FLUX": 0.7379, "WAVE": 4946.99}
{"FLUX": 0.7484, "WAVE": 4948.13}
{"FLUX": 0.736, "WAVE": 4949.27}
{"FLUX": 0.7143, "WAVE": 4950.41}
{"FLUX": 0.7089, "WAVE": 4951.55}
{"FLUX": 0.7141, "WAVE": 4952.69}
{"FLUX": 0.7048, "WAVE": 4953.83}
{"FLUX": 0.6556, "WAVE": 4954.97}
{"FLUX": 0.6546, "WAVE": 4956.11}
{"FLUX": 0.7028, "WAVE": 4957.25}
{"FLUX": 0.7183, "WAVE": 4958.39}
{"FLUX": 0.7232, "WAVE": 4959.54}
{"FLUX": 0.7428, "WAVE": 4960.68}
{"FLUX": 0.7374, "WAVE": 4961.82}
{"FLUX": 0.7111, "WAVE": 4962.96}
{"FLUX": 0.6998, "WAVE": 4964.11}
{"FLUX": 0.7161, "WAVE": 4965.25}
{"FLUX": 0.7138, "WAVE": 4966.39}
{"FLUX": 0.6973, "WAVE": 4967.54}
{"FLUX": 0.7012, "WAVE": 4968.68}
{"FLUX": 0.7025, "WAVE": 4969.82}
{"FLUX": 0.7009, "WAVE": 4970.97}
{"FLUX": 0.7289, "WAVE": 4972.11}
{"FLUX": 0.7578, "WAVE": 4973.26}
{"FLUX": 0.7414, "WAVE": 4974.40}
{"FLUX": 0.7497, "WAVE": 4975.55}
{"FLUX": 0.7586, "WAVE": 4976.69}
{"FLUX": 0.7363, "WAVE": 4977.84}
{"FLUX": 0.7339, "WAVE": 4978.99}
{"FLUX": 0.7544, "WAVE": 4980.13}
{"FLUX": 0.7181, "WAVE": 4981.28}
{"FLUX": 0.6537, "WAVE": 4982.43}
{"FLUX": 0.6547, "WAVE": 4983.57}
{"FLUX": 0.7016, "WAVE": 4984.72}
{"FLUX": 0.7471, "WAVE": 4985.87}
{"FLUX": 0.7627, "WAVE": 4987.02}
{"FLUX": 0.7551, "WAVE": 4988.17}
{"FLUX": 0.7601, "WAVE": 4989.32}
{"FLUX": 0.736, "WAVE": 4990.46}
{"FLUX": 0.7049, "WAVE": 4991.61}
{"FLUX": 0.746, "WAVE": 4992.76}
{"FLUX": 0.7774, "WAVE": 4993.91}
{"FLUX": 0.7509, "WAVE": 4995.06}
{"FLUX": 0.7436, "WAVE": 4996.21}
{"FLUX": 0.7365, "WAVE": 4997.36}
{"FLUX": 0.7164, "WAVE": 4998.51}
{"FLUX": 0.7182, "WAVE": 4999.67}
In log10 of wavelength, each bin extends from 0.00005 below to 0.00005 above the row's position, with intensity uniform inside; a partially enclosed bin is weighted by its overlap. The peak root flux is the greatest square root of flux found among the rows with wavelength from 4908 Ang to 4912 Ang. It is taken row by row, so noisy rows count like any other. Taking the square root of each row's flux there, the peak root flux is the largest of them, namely 0.866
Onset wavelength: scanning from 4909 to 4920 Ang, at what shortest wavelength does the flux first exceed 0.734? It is 4909.54 Ang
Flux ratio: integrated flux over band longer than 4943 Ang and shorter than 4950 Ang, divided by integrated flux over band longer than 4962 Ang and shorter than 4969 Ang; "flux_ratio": 1.0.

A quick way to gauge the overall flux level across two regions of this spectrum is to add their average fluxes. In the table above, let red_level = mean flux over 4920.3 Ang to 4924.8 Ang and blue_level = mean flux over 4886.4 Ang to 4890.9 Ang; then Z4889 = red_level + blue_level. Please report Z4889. 1.43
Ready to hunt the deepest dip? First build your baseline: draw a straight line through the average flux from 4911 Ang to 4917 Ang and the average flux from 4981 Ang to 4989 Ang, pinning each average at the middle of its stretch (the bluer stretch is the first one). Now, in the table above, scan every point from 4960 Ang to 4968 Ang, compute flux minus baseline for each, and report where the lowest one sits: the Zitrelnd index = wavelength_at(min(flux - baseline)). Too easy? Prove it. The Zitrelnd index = 4967.54 Ang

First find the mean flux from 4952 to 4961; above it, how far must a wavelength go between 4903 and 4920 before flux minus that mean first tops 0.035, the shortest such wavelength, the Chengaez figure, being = 4908.41 Ang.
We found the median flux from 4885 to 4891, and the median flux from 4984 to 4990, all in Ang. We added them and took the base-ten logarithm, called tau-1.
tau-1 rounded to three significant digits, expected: 0.163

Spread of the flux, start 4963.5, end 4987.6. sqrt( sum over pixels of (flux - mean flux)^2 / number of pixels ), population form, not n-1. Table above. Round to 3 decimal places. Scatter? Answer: 0.031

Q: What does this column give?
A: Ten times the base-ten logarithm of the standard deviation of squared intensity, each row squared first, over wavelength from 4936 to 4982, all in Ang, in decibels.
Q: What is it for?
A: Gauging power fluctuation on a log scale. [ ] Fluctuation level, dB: -14.6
